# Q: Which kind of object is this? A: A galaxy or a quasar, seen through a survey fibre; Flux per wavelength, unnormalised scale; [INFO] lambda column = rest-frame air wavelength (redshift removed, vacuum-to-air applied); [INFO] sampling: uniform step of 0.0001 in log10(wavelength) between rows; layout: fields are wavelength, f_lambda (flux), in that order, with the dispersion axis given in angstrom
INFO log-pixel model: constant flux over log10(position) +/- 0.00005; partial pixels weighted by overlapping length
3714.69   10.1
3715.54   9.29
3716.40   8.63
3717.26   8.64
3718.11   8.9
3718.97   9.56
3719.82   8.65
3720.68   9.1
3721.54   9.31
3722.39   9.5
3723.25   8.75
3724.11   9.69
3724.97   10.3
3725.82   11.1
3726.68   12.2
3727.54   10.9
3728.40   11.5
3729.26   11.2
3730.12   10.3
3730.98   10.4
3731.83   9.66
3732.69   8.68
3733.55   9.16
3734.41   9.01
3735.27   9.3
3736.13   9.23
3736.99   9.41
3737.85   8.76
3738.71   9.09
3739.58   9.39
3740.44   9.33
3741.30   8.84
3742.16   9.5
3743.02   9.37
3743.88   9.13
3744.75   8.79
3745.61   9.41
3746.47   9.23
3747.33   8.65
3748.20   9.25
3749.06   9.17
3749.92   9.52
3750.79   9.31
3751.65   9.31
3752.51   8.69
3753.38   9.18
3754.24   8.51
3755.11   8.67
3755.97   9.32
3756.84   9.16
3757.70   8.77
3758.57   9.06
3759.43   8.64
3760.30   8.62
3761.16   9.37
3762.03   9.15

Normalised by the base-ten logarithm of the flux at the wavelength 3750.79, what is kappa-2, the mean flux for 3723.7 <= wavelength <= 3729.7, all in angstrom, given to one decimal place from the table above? 11.3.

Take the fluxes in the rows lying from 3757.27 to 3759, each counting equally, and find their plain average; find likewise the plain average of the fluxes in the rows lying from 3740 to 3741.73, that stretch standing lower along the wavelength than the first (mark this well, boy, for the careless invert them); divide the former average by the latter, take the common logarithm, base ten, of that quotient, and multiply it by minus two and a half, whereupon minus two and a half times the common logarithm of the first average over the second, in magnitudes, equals 0.02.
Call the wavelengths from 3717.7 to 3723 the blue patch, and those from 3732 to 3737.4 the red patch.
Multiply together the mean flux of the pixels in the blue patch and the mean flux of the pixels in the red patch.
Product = 84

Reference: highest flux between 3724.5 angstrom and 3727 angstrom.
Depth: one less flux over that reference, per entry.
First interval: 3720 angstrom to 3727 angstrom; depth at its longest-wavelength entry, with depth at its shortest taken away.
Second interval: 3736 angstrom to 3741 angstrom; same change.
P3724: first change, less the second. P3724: -0.246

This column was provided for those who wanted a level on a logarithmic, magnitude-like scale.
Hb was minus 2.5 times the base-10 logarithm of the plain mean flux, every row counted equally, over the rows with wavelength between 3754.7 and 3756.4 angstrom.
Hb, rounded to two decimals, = -2.39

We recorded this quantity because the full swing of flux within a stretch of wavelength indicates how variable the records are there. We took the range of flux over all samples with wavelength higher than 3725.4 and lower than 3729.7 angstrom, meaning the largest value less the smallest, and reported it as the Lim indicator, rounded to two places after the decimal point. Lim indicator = 1.30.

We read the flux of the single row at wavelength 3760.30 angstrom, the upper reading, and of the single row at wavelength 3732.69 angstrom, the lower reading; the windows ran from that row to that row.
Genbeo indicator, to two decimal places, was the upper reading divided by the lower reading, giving 0.99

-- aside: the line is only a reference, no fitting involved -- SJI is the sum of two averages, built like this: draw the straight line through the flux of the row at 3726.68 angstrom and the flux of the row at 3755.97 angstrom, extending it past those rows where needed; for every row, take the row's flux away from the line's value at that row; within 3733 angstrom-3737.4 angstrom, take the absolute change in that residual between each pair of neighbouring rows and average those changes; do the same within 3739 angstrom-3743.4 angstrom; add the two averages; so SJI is 0.48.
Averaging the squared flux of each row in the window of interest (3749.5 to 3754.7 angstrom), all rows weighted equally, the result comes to 83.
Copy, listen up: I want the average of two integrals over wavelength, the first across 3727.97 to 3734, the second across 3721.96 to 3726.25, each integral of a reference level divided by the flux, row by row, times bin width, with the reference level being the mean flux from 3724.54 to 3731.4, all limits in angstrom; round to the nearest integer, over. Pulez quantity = 6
